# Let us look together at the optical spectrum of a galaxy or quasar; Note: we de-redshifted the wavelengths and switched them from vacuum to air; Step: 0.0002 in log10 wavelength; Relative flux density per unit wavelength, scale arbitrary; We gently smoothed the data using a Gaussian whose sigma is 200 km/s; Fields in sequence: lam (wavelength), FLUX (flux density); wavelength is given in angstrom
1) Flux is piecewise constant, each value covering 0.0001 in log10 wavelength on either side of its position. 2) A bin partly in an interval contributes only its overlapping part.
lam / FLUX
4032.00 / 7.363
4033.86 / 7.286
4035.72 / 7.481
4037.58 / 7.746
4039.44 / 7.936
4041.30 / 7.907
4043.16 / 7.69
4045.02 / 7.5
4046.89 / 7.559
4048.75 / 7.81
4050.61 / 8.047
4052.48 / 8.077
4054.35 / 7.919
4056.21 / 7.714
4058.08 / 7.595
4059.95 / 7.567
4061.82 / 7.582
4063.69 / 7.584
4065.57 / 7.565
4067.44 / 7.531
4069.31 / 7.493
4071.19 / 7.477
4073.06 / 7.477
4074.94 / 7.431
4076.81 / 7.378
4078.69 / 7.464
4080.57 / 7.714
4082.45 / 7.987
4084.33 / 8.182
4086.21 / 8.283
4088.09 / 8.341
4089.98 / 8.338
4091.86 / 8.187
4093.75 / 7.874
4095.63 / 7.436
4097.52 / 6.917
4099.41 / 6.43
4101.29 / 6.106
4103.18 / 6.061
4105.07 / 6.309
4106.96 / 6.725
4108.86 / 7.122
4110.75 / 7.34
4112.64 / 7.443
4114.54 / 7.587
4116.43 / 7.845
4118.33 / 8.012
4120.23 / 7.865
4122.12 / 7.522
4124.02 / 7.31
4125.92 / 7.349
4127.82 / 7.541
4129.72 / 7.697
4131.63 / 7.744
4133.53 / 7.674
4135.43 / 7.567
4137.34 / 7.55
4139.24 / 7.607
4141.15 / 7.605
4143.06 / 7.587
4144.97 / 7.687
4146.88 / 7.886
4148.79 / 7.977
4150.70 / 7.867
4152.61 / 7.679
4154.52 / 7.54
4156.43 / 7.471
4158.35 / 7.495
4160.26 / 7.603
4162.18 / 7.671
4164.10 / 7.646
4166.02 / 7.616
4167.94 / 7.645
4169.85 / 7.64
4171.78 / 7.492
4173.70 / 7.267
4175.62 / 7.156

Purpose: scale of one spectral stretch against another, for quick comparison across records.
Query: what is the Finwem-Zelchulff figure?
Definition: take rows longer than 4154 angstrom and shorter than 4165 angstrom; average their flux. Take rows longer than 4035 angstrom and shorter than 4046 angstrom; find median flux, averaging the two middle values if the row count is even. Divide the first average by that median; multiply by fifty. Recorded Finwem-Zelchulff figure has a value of 49.0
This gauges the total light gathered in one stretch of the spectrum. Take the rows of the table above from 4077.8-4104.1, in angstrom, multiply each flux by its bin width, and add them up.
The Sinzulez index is 198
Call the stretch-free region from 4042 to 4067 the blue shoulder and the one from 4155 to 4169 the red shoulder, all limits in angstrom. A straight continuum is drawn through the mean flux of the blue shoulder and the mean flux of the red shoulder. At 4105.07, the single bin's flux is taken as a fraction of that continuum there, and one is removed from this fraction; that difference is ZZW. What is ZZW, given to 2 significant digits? -0.18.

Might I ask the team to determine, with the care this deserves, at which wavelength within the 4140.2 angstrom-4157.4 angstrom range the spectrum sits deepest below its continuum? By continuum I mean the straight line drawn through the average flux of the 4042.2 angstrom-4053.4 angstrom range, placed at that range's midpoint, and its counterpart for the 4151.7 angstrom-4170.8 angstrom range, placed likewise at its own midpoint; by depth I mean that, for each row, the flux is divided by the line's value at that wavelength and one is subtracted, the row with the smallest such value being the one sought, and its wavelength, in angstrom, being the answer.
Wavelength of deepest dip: 4156.43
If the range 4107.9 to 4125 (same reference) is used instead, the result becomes 4108.86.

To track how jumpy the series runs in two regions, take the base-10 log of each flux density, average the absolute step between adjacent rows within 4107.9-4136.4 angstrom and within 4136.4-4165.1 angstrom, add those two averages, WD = 0.0138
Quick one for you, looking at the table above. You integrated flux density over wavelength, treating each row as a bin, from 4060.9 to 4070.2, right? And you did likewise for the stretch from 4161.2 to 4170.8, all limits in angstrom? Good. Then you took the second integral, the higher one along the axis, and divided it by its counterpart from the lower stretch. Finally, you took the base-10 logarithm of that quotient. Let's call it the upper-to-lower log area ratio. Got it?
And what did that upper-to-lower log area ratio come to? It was 0.02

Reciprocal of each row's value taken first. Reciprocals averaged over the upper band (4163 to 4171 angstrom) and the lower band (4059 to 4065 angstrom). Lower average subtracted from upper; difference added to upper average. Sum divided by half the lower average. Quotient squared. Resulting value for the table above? 3.9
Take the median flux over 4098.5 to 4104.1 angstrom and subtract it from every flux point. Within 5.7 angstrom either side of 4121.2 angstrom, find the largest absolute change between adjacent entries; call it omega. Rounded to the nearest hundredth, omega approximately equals 0.34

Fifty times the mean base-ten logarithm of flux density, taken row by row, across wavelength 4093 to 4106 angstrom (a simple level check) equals 41.3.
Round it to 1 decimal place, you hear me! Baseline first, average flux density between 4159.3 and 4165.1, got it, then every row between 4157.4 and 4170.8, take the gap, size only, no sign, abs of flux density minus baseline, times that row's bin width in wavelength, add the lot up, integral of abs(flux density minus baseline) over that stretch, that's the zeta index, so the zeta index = 0.5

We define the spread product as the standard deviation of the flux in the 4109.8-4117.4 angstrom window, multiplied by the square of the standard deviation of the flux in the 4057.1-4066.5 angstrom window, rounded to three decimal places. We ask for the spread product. 0.000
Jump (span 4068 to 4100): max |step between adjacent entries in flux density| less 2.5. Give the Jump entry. -1.98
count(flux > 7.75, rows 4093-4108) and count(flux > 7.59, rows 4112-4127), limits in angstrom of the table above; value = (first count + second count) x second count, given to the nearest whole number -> 12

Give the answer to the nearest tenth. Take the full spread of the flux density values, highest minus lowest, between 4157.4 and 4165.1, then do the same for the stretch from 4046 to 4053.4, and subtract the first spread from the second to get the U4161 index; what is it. 0.3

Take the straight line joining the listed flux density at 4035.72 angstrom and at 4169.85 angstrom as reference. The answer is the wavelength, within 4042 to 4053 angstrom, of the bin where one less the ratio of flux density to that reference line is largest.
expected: 4045.02 angstrom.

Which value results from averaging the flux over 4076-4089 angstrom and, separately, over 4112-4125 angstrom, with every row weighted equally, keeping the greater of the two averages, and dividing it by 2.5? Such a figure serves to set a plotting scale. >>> 3.16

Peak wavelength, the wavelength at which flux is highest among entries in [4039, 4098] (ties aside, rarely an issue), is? 4088.09 angstrom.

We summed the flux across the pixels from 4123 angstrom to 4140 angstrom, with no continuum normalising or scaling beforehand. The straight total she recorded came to 68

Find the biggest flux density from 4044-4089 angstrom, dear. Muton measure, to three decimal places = 8.341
